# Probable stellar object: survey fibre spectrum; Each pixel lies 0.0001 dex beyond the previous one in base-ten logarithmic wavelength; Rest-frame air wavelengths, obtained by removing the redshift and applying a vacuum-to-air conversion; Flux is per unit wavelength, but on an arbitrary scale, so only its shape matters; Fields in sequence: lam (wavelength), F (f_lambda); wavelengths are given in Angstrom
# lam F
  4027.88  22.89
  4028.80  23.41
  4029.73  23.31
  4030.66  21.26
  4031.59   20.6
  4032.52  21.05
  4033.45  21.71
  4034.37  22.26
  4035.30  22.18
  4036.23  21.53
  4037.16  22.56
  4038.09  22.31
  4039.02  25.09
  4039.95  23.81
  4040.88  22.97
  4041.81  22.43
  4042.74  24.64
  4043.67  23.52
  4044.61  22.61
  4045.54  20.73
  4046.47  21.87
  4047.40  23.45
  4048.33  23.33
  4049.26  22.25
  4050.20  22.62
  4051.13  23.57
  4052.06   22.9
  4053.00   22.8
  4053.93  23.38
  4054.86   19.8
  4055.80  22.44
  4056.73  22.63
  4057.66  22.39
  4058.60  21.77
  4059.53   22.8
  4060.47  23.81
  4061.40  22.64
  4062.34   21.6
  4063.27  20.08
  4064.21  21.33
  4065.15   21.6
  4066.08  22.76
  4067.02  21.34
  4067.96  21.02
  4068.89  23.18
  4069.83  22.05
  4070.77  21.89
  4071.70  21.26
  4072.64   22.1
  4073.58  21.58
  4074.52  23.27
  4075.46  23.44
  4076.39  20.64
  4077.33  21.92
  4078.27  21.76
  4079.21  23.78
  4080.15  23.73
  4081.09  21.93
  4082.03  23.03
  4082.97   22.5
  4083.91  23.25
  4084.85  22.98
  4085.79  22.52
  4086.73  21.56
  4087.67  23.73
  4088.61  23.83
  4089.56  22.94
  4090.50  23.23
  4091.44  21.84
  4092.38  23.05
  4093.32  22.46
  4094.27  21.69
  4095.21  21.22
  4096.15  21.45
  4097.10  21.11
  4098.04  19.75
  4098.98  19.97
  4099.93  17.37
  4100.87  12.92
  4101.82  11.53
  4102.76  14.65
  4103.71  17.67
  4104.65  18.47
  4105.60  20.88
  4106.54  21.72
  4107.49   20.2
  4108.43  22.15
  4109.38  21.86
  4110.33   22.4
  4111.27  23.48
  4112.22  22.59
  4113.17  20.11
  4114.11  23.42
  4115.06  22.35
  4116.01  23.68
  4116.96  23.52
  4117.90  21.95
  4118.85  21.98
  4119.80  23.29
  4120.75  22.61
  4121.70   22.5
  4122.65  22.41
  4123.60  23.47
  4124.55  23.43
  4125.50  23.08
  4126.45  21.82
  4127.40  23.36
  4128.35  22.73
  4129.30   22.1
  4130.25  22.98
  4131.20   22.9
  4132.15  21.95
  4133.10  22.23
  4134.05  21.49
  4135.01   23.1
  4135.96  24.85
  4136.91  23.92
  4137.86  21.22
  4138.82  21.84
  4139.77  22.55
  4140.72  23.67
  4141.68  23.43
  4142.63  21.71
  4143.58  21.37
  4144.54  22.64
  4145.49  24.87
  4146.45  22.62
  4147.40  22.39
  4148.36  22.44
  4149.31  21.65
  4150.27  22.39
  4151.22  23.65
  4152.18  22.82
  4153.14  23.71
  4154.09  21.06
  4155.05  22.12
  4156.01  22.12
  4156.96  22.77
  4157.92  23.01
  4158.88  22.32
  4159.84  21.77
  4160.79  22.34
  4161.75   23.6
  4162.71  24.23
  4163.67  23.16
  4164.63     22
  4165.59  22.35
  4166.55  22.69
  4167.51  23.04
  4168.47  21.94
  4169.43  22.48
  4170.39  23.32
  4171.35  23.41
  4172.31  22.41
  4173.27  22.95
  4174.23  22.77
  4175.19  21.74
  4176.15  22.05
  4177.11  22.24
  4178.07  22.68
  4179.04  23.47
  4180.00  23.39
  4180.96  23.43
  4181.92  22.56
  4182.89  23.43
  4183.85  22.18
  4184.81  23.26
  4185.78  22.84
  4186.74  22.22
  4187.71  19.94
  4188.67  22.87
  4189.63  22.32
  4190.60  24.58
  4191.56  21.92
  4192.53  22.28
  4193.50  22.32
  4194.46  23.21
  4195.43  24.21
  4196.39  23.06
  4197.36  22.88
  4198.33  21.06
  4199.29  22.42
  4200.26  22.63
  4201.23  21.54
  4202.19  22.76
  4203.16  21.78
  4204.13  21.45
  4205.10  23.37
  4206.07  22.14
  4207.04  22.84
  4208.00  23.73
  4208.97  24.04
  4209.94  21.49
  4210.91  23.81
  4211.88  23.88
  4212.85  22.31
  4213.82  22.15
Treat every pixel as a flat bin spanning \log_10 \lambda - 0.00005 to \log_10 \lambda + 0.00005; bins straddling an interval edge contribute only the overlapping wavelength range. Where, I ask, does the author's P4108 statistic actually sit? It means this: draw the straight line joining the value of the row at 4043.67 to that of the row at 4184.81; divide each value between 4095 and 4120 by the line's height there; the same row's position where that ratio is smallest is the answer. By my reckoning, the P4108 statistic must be 4101.82 Angstrom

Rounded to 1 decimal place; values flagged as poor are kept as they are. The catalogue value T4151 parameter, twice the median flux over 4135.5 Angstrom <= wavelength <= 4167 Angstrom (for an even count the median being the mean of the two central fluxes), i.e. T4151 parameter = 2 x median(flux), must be 45.1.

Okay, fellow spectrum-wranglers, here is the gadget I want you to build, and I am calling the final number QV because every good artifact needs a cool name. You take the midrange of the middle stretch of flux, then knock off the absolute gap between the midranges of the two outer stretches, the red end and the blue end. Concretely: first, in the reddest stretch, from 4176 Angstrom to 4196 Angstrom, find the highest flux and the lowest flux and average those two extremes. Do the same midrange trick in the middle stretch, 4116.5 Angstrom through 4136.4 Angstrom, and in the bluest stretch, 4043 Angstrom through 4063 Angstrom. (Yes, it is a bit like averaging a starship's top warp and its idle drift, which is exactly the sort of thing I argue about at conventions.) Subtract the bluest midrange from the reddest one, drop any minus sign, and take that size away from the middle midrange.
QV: 22.7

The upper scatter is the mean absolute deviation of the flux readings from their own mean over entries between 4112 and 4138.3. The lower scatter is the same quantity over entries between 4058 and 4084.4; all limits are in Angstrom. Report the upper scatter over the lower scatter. 0.88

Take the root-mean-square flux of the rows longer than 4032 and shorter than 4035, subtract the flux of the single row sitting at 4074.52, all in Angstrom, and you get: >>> -1.6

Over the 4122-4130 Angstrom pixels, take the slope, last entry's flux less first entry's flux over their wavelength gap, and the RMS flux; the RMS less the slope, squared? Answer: 522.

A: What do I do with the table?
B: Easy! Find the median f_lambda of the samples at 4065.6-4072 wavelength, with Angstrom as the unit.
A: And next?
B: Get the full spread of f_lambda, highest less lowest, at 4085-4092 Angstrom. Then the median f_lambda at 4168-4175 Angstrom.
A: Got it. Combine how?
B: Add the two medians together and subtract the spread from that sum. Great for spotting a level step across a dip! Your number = 42.4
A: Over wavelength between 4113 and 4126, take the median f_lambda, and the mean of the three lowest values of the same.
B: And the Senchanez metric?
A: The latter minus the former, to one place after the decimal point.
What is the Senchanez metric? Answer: -1.5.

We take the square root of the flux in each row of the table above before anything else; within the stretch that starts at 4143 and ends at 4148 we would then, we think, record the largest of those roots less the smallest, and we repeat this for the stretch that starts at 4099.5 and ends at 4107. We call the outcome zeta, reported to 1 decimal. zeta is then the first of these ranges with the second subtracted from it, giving -0.9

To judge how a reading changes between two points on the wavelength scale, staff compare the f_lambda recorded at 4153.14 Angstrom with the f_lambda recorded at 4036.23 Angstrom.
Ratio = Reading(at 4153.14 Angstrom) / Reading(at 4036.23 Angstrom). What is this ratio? 1.10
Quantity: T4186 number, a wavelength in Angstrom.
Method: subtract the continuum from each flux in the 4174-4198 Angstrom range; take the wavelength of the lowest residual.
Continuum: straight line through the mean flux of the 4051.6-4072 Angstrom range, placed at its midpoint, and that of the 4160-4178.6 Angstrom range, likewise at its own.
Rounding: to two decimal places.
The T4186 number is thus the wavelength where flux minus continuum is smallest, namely 4187.71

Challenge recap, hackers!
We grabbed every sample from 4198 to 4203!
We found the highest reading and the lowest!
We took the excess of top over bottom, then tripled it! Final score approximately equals 5.1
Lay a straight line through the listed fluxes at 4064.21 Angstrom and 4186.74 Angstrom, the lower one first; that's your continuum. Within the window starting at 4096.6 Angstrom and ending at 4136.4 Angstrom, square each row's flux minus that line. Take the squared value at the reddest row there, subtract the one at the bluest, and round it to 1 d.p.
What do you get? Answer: 8.8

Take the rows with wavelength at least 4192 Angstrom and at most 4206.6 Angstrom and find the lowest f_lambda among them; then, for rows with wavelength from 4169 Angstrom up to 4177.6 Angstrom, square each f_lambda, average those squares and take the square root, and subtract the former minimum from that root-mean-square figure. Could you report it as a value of 1.5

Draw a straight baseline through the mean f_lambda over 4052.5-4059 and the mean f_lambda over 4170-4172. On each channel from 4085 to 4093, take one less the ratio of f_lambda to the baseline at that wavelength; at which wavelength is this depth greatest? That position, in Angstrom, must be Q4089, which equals 4086.73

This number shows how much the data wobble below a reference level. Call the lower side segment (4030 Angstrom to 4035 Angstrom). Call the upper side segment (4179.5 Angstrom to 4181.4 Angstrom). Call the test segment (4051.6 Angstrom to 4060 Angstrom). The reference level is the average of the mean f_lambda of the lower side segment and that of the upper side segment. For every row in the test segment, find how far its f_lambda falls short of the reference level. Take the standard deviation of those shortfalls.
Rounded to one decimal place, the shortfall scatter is 1.0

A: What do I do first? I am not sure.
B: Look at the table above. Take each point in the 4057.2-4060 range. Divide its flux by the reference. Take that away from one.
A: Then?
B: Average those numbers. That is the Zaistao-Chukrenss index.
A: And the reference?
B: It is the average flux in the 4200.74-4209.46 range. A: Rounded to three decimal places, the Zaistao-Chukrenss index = 0.014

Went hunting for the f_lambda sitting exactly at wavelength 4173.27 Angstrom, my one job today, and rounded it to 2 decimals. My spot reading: 22.95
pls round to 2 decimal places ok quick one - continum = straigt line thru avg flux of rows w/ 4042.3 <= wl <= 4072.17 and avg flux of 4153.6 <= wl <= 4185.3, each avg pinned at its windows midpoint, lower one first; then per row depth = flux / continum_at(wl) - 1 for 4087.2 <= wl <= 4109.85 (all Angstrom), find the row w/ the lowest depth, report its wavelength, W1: 4101.82 Angstrom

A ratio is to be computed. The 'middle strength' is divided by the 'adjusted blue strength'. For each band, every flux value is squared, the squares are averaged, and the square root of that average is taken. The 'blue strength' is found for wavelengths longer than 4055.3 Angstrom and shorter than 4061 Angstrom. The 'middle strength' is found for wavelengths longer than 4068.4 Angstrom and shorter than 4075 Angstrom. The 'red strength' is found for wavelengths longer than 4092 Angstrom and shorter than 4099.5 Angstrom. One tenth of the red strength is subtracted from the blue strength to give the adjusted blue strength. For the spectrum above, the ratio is 1.08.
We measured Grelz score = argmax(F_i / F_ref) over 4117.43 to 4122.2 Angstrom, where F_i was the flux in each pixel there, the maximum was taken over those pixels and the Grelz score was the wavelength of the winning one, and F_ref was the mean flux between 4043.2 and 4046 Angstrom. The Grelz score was 4119.80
